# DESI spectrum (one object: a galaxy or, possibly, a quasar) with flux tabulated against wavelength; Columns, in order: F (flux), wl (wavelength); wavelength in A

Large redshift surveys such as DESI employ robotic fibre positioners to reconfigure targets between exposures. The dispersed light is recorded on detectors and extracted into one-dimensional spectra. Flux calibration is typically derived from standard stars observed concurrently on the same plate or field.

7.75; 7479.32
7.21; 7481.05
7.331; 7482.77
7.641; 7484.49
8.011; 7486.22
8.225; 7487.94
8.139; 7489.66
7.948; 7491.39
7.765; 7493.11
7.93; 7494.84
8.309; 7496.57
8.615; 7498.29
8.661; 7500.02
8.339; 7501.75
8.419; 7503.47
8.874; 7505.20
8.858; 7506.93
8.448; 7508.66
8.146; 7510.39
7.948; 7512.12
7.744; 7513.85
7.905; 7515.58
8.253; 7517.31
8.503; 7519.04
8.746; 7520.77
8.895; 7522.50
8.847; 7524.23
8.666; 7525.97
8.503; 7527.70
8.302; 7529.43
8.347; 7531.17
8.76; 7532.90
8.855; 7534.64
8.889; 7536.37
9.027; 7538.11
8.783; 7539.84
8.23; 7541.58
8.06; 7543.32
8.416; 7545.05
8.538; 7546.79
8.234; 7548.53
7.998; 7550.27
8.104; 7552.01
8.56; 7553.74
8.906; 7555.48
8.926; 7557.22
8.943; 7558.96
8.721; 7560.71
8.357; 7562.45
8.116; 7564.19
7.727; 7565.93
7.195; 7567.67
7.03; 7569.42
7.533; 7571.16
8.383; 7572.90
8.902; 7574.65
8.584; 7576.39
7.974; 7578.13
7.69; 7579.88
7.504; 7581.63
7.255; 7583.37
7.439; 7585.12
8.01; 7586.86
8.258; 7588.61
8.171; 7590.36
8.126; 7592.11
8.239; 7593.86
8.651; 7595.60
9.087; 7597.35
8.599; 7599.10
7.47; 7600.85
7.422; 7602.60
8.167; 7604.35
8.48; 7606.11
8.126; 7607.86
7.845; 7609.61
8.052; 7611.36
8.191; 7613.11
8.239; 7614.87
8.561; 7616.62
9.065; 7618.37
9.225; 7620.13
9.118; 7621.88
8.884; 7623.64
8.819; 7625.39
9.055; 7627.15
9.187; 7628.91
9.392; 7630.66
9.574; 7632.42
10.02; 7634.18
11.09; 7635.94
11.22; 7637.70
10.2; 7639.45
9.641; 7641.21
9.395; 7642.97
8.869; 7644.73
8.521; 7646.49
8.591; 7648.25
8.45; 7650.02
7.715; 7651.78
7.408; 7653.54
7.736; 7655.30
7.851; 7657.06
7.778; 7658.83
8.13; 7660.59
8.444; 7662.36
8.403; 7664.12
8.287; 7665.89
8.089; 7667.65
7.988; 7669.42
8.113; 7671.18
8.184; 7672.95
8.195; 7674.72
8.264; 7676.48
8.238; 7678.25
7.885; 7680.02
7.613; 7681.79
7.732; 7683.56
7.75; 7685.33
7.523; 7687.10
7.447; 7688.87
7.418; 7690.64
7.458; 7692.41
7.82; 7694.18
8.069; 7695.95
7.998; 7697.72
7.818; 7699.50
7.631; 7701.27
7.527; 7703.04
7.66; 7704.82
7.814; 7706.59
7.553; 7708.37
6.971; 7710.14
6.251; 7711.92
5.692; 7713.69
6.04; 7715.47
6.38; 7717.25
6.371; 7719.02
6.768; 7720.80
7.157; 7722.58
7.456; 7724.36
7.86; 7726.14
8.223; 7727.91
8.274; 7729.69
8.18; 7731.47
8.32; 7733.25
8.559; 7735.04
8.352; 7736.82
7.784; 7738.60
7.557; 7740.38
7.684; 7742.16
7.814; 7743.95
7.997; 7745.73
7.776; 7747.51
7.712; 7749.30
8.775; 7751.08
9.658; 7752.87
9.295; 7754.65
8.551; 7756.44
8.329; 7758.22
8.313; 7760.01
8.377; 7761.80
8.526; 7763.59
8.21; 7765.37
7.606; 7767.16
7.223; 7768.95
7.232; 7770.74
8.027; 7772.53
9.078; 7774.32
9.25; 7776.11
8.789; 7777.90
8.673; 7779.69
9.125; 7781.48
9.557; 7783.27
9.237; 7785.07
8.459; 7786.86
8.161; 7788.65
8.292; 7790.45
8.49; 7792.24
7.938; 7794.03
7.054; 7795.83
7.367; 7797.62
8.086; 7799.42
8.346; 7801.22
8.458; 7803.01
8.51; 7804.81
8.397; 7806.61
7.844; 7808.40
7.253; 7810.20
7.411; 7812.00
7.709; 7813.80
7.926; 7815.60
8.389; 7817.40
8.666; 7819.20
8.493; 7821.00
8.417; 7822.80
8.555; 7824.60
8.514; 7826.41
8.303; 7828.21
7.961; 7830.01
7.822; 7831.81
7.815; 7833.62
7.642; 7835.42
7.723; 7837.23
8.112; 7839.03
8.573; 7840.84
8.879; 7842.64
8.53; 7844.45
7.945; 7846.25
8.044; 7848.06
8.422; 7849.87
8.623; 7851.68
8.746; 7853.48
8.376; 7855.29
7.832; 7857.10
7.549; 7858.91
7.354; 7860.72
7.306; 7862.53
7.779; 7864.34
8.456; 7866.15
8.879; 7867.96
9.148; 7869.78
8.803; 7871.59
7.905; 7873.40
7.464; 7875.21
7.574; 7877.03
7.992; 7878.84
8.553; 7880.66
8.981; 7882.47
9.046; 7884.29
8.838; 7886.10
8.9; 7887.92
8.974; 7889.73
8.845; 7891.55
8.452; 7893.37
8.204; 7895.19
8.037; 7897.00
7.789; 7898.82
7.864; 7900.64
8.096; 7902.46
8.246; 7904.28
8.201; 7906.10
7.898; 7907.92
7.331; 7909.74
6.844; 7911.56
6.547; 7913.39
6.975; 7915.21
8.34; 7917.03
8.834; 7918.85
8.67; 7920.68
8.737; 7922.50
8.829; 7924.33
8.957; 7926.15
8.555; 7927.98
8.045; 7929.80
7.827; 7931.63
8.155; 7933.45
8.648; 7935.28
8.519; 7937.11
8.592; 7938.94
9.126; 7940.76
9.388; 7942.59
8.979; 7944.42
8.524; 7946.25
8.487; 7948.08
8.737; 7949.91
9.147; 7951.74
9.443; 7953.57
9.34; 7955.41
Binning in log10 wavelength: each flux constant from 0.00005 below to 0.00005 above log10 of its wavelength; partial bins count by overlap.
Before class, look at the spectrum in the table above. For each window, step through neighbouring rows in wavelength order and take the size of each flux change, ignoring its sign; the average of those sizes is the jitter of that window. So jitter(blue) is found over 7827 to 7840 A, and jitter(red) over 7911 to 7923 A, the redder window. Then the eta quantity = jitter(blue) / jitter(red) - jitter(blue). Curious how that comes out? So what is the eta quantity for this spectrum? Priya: 0.2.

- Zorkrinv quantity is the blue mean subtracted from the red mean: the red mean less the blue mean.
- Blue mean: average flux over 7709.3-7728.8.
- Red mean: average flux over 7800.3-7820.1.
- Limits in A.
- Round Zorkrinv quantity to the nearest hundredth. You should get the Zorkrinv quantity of 1.25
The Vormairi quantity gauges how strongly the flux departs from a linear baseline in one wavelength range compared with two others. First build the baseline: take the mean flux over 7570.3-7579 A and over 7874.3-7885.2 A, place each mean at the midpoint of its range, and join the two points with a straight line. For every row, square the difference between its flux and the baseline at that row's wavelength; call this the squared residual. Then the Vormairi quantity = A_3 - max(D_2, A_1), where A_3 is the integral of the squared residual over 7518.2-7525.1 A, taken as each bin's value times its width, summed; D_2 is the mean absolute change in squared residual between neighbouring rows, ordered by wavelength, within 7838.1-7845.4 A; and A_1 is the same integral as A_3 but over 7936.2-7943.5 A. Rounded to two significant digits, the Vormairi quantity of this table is -2.3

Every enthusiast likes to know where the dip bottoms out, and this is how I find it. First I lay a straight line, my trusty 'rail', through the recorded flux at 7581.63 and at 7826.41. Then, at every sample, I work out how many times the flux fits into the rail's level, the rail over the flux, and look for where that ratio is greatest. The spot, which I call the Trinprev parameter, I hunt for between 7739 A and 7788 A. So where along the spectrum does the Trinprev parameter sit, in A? 7768.95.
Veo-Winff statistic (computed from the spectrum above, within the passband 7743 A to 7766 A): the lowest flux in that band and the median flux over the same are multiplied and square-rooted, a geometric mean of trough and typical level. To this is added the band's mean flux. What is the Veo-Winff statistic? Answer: 16.4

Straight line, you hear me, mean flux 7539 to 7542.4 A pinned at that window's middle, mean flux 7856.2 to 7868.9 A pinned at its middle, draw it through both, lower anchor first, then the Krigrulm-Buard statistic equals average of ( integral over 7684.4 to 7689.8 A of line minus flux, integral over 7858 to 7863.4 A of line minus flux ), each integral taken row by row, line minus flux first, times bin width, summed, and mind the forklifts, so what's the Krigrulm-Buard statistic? 3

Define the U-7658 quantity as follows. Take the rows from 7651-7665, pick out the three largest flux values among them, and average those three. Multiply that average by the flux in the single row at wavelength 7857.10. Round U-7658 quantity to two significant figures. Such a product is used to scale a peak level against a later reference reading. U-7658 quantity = 65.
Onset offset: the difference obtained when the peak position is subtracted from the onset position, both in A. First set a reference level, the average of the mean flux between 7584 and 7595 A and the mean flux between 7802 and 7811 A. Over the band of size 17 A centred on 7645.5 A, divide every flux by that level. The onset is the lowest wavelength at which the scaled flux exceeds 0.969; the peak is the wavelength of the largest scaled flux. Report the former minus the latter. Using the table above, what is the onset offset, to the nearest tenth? 0.0 A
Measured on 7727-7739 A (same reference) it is -7.1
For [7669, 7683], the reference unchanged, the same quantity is -7.1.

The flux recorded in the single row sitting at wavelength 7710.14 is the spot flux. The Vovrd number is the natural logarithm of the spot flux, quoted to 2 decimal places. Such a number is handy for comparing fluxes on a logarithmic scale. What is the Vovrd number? 1.94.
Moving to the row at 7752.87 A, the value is 2.27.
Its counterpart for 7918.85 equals 2.18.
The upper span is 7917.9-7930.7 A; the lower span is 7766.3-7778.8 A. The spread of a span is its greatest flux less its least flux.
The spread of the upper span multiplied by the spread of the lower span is 1.8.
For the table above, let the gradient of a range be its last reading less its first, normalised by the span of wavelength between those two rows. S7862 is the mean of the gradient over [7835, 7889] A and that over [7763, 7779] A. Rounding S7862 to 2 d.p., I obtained 0.02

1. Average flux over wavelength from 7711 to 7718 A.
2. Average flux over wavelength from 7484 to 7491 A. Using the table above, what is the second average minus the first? 1.9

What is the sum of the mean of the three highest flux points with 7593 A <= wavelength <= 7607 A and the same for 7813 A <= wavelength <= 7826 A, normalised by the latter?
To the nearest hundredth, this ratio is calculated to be 2.02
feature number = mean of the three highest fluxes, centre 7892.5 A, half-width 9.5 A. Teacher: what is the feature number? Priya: 8.97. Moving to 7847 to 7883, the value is 9.00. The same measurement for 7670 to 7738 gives 8.41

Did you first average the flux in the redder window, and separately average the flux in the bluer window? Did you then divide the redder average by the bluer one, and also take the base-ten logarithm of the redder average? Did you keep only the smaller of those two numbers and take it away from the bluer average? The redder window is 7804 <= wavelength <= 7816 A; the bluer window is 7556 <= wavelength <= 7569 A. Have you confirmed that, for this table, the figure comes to 7.4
